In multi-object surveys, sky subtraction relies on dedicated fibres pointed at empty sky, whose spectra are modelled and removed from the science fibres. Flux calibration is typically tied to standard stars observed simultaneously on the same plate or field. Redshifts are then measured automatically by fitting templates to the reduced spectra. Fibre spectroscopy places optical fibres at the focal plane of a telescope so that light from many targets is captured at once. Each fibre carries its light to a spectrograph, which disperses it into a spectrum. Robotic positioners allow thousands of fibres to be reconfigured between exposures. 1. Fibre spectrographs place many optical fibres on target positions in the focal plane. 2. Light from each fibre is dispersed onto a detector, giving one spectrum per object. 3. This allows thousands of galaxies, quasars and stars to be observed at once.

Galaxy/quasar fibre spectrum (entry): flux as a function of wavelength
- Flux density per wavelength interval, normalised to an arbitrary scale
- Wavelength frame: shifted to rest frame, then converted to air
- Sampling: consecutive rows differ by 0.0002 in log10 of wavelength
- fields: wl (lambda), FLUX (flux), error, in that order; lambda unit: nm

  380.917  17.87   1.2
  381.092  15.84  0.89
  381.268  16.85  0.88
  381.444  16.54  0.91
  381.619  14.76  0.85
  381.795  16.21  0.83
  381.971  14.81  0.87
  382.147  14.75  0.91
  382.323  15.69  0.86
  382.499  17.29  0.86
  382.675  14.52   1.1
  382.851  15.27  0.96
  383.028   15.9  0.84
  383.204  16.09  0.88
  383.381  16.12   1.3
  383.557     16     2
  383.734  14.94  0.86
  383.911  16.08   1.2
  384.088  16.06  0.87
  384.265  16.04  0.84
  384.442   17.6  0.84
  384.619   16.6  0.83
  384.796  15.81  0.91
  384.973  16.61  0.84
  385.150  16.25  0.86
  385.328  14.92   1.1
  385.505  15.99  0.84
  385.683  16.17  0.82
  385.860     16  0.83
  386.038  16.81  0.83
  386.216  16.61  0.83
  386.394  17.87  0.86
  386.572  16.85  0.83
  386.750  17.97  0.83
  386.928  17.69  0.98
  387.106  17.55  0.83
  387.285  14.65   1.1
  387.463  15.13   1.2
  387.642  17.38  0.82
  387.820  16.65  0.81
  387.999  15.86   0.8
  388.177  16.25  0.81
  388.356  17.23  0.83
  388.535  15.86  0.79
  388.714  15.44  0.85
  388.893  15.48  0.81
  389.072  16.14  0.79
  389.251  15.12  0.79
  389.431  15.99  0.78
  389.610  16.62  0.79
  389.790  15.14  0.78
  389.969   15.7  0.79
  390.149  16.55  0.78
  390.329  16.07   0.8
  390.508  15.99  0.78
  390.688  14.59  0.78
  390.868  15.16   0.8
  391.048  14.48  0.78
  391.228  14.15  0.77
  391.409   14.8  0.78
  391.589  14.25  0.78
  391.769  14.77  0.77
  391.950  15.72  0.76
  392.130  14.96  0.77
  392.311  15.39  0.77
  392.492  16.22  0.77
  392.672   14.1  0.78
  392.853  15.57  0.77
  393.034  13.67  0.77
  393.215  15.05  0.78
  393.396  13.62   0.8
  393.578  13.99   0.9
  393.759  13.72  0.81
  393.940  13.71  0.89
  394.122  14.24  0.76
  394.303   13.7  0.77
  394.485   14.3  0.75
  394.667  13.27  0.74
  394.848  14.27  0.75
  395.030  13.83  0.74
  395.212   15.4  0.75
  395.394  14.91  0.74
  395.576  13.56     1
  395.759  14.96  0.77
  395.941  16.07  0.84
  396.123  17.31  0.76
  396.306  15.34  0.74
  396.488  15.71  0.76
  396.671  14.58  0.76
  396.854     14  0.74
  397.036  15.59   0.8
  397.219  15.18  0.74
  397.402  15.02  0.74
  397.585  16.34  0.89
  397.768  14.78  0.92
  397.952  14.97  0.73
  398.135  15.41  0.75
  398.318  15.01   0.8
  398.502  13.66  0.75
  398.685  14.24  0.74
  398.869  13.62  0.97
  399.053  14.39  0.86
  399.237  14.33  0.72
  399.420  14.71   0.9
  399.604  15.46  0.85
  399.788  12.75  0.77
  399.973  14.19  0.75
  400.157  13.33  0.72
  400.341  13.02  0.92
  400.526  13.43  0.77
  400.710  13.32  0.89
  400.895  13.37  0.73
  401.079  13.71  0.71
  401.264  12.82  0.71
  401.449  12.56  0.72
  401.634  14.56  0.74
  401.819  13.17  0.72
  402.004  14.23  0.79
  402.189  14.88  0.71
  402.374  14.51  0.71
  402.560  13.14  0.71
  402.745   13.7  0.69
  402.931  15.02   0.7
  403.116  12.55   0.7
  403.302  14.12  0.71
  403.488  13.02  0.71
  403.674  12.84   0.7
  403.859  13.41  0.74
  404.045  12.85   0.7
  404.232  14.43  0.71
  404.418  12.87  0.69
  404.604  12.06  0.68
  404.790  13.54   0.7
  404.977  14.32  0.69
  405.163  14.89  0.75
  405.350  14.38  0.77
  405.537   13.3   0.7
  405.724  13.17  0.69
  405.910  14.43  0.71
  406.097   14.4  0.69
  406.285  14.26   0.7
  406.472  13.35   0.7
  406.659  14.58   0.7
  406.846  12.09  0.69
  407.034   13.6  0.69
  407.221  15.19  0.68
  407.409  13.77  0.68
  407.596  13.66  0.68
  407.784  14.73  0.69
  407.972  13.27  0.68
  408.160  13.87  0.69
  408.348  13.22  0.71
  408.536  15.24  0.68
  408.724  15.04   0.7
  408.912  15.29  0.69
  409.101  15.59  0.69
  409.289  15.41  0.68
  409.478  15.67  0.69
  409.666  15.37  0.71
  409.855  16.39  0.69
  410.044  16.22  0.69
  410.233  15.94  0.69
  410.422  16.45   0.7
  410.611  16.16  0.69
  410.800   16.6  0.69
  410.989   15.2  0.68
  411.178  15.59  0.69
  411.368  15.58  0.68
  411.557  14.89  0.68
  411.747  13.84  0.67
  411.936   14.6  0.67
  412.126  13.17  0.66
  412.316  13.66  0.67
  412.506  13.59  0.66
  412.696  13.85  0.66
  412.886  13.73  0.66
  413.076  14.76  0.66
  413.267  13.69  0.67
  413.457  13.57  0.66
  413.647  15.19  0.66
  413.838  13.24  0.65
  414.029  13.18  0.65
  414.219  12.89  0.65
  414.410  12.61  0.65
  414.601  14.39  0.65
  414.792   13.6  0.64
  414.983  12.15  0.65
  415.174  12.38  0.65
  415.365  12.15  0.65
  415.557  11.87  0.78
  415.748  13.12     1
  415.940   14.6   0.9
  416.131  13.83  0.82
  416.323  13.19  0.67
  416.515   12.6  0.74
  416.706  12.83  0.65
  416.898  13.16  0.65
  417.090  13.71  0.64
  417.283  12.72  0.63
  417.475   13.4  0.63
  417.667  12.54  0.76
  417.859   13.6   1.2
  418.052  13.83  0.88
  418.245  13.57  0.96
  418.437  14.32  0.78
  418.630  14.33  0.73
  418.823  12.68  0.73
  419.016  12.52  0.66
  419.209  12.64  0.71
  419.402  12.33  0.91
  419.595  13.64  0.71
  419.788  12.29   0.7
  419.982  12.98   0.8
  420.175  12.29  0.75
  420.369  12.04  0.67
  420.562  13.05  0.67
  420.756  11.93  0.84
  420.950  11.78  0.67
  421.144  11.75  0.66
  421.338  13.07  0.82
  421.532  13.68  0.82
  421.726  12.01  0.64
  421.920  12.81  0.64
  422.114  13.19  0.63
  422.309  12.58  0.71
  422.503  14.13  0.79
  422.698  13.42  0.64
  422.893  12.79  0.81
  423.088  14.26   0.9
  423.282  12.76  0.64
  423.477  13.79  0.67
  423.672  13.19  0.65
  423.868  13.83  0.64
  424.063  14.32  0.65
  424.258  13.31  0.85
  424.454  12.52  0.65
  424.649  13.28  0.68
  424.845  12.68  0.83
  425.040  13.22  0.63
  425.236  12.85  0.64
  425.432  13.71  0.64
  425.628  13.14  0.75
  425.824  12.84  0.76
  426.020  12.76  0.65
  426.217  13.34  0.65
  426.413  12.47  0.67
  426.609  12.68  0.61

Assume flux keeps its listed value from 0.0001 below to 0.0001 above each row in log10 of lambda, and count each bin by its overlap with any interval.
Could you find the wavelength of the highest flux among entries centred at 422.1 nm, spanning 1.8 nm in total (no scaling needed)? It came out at 422.503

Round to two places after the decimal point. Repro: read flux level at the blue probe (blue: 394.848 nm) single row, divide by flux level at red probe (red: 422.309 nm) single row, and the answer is 1.13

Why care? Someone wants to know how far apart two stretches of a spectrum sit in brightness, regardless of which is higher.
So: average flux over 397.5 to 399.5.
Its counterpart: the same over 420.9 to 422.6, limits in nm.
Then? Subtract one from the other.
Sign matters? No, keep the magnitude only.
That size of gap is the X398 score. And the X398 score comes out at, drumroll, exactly 1.9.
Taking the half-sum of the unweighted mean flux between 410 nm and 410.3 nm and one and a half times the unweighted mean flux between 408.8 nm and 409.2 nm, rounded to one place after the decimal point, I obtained 19.6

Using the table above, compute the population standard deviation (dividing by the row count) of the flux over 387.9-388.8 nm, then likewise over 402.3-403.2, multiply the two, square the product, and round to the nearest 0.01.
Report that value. 0.30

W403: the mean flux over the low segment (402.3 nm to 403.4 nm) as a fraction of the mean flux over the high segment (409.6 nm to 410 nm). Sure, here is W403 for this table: 0.87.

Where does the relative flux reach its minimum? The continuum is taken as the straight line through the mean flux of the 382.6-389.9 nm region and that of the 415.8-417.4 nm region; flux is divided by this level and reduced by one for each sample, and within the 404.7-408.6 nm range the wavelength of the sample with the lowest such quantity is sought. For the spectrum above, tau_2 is 406.846 nm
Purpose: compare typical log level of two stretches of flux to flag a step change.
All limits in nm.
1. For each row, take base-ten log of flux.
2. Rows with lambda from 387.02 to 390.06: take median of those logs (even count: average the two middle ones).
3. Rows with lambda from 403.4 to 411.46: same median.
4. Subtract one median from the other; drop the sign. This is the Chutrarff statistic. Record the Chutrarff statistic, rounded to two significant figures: 0.041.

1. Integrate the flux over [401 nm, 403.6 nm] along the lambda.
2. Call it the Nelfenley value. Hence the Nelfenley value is 35.6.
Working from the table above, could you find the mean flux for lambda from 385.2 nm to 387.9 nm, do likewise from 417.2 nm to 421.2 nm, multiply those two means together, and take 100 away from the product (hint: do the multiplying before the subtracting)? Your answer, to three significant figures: 113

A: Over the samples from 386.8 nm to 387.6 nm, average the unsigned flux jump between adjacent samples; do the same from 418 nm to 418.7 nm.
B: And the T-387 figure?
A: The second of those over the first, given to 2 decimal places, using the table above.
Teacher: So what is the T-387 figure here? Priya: 0.29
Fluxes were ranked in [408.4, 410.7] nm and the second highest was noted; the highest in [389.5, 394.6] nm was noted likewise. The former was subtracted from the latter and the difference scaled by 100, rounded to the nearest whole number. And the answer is 23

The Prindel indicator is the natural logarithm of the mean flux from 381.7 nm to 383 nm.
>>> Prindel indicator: 2.74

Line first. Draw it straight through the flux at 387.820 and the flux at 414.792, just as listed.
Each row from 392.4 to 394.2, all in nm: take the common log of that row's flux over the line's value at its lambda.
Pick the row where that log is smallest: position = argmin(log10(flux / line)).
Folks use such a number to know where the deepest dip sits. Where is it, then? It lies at 393.396 nm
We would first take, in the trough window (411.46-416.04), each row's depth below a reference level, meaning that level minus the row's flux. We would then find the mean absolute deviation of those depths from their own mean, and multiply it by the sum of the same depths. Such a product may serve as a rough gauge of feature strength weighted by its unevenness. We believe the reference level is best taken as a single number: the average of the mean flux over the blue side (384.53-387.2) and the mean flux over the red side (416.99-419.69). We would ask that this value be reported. 24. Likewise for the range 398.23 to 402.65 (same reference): 18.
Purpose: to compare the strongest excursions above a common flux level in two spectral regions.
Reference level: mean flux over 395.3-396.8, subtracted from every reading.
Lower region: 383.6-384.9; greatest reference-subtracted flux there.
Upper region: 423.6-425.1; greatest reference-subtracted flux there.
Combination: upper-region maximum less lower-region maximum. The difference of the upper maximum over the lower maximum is -3.3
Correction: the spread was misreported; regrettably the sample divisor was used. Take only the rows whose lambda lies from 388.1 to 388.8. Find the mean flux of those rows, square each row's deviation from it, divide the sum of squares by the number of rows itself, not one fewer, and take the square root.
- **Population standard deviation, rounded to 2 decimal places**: 0.66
